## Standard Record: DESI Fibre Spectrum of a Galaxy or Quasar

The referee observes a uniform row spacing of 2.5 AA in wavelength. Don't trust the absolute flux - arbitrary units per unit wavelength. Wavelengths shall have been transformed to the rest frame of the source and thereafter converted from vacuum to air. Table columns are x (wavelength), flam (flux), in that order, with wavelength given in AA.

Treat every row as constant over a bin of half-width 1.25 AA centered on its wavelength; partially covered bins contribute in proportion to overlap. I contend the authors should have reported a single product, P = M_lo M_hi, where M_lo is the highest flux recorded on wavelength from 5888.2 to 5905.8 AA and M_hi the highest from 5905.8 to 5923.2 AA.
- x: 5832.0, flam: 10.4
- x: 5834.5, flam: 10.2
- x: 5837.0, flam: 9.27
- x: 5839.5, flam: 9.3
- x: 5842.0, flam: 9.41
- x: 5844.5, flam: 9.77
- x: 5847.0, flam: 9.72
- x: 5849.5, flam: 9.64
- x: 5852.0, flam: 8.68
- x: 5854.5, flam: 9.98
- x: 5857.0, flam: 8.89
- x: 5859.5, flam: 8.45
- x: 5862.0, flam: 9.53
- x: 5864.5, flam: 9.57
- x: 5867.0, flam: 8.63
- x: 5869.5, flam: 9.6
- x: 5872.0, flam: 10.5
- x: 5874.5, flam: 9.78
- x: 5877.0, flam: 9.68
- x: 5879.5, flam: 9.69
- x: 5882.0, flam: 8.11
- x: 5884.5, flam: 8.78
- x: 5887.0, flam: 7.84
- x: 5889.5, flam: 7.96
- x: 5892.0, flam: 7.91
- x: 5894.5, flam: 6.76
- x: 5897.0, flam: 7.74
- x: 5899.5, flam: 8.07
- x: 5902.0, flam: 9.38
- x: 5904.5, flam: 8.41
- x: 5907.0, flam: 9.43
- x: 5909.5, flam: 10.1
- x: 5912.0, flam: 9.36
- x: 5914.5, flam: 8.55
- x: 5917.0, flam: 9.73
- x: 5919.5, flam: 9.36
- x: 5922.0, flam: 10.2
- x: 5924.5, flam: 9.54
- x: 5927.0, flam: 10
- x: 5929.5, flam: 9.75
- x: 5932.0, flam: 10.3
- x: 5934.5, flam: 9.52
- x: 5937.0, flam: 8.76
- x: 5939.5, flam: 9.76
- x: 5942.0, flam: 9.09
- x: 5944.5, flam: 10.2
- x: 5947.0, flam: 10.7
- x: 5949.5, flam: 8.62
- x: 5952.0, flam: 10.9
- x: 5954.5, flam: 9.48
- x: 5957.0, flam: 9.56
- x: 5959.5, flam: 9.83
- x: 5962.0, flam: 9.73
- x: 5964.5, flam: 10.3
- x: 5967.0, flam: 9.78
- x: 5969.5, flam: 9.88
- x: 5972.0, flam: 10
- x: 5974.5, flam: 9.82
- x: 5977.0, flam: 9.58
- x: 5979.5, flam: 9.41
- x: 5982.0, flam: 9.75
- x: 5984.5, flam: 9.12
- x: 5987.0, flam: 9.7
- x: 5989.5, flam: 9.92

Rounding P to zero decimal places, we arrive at 96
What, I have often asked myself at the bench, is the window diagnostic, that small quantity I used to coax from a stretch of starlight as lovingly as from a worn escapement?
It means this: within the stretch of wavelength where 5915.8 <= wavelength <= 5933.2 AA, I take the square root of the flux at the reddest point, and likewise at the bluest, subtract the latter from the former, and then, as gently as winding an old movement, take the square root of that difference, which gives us 0.300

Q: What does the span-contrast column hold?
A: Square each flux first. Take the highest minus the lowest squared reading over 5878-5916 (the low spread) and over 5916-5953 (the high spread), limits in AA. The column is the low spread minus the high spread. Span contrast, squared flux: 12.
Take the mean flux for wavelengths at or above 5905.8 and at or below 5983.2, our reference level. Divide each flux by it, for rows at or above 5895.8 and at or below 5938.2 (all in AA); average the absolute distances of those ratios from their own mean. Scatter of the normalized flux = 0.061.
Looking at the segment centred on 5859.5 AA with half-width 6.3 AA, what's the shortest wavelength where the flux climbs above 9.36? 5854.5 AA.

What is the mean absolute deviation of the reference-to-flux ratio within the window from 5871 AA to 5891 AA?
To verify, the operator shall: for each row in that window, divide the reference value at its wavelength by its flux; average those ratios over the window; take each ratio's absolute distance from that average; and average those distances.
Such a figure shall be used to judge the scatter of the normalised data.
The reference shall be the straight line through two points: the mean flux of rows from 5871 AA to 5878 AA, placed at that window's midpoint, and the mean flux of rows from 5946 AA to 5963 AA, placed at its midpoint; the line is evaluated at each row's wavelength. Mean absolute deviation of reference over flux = 0.11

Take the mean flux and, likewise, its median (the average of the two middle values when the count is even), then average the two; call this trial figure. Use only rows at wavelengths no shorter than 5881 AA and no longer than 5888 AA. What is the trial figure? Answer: 8.2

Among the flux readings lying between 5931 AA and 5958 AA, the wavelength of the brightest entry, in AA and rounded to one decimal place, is 5952.0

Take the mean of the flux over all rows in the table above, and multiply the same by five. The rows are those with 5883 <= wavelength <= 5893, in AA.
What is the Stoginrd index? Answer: 41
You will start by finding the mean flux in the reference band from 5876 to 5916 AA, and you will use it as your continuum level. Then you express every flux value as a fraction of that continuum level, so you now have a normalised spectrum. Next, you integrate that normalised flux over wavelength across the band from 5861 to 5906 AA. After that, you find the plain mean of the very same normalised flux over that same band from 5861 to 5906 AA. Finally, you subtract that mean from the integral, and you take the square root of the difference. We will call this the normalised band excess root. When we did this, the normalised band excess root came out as 6.7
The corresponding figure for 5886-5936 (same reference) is 7.2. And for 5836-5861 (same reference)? 5.1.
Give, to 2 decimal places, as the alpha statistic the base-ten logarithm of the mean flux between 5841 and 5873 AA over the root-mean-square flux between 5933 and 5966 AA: -0.02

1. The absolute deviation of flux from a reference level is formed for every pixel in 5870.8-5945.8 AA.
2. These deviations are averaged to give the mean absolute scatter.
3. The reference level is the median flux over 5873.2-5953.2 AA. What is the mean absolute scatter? 0.74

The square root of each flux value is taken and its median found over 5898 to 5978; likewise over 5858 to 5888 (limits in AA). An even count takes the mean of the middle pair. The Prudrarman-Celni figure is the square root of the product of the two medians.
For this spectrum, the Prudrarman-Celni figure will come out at 3.10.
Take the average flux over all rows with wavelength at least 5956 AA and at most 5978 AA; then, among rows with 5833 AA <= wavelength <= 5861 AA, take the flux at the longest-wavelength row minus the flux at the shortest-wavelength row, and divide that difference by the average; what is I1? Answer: -0.18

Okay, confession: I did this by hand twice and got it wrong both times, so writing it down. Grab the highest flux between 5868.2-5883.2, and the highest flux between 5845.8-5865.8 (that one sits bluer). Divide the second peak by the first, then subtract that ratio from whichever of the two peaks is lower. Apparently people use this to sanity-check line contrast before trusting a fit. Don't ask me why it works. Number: 9.03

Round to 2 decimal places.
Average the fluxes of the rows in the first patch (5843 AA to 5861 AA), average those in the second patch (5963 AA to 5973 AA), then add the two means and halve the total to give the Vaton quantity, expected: 9.65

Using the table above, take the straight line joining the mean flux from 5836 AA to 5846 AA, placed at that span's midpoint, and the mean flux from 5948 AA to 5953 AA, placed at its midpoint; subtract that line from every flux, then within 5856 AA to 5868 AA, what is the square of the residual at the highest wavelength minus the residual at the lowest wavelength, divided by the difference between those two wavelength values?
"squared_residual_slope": 0.0008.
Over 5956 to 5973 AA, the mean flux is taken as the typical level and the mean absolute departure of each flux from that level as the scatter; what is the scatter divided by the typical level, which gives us 0.02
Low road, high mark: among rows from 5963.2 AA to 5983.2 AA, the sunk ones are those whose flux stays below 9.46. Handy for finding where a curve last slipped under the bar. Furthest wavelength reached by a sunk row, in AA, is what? 5979.5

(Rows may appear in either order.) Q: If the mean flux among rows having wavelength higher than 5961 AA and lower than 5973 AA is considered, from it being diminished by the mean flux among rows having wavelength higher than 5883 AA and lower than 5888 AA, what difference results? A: 1.6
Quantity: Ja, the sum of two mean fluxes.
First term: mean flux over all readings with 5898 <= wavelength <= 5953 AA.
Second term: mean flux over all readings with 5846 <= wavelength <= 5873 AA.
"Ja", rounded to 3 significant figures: 18.9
